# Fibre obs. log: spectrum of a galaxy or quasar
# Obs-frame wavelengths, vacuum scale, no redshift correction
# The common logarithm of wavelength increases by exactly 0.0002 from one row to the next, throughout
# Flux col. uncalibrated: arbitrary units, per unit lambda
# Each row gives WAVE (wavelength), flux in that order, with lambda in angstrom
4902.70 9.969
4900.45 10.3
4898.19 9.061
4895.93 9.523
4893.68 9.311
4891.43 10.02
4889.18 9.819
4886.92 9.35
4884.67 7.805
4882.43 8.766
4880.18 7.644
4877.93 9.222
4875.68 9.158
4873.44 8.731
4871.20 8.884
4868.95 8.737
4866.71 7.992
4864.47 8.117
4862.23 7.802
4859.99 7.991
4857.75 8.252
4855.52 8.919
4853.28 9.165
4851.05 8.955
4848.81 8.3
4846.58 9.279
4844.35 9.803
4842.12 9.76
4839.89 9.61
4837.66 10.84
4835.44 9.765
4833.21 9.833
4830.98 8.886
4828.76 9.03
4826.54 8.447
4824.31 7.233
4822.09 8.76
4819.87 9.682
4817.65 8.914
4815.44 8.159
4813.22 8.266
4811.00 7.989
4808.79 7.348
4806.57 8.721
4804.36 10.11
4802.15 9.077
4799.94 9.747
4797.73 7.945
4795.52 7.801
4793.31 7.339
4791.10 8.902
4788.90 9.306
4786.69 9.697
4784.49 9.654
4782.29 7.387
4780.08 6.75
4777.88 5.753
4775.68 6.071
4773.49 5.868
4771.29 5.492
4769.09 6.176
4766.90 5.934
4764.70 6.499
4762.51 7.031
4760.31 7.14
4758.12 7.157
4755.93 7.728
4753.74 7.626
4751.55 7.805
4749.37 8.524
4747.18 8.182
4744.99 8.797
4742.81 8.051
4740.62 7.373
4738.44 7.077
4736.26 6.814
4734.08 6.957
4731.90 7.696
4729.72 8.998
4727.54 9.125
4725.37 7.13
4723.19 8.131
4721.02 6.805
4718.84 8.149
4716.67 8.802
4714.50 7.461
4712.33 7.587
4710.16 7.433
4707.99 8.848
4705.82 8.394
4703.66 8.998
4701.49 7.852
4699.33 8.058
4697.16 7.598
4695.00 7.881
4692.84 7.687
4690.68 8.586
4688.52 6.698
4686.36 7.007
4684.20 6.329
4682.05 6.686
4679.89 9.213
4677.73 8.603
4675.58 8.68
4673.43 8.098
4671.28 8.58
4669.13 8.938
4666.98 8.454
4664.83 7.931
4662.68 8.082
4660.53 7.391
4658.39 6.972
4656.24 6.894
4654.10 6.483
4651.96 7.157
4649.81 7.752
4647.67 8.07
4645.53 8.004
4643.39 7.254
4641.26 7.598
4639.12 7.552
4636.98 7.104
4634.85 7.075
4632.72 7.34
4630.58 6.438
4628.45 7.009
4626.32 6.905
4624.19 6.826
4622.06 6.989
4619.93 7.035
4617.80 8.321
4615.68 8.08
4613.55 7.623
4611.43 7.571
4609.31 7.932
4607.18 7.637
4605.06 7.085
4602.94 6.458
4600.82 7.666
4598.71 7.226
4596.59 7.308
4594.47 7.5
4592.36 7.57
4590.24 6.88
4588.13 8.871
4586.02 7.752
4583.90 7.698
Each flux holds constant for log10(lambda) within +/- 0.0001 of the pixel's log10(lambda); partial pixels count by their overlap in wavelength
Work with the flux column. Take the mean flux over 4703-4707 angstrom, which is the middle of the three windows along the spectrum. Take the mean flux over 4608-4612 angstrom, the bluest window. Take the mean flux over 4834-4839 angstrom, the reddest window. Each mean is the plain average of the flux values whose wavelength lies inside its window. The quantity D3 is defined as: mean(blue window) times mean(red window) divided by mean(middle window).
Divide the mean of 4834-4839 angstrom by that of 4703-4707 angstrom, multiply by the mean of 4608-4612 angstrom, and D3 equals 9.2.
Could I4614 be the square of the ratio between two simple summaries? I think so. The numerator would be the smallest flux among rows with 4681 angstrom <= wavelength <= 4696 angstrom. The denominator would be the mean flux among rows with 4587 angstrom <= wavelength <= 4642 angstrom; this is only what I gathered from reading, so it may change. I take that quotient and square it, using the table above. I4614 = 0.7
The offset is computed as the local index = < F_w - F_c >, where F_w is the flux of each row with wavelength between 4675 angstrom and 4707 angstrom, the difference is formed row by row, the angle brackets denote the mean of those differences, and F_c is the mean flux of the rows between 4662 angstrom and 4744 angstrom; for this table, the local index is 0.0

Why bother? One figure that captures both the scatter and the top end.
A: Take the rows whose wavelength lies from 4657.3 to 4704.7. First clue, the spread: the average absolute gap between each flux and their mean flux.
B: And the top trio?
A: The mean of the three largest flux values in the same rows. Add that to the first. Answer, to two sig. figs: 9.7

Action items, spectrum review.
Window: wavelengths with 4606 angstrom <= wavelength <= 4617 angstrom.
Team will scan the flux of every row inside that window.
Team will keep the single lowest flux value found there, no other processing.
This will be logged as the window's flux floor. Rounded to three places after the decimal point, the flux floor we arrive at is 7.571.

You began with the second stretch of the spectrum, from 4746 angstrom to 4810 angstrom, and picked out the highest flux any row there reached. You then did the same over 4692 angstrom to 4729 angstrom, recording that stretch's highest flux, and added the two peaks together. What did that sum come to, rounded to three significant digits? 19.2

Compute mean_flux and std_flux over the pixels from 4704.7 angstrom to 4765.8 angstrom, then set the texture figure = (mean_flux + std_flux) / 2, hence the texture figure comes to 4.25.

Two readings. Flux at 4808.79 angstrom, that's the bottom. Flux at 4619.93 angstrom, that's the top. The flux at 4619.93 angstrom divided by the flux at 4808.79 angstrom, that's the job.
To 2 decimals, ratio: 0.96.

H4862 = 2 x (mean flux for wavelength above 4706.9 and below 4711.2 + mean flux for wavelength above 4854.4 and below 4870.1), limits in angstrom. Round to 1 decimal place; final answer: 32.8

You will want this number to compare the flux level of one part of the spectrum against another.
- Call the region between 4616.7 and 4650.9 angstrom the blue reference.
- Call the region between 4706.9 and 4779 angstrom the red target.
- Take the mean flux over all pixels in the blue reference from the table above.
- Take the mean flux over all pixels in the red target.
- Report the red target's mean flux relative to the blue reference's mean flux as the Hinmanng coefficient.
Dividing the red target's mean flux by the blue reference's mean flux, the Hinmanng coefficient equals 1.01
